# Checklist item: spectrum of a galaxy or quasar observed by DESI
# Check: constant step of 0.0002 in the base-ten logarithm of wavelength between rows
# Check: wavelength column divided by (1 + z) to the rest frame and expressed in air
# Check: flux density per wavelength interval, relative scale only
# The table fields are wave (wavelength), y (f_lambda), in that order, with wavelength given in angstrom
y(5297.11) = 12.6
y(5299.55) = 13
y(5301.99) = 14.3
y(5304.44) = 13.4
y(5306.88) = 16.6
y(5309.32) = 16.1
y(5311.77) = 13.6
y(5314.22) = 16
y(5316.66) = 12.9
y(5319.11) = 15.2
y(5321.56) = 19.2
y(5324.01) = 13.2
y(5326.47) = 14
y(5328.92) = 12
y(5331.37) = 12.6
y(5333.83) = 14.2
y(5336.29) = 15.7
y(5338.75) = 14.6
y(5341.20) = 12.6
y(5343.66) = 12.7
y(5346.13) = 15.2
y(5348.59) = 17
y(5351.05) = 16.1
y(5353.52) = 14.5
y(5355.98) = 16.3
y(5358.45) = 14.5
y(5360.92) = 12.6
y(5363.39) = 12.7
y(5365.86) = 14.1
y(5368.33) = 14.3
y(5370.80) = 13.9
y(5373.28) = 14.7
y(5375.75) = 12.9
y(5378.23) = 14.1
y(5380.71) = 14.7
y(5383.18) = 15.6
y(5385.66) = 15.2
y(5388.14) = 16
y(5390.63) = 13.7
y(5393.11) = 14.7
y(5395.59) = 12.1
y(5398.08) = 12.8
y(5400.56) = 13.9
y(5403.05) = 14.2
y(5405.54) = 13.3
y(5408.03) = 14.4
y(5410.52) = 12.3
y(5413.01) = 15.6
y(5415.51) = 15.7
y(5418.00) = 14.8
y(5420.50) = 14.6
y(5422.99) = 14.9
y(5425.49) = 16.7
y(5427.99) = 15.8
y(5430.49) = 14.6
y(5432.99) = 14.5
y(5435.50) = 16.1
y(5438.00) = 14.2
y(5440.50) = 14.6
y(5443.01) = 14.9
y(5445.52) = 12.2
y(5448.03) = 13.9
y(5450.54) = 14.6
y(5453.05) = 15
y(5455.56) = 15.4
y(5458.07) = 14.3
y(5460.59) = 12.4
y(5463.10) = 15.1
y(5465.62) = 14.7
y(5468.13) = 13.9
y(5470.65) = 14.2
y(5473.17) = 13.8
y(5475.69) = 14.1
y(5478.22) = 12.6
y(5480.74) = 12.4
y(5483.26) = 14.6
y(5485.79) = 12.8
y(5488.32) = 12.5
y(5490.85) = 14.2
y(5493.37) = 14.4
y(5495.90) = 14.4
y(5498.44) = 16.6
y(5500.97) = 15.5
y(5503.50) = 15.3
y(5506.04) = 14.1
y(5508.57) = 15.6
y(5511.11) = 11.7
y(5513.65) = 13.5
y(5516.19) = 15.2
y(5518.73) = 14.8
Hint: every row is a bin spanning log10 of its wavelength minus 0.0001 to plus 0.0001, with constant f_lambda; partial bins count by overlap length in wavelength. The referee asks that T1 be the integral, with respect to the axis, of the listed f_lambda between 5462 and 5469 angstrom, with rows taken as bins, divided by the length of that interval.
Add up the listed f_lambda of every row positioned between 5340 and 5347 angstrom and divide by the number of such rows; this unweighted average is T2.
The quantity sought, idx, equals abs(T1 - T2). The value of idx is 1.1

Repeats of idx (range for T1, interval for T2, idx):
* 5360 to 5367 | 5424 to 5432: 2.6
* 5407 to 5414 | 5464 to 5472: 0.2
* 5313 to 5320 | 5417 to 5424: 0.1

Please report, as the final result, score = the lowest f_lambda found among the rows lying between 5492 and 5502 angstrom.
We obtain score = 14.4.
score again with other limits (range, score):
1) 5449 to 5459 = 14.3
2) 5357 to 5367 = 12.6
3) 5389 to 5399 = 12.1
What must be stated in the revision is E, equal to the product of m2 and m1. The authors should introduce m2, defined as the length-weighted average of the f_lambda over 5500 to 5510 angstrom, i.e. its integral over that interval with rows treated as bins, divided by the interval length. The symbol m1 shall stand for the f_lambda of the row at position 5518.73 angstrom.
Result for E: 223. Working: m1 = 14.8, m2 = 15.1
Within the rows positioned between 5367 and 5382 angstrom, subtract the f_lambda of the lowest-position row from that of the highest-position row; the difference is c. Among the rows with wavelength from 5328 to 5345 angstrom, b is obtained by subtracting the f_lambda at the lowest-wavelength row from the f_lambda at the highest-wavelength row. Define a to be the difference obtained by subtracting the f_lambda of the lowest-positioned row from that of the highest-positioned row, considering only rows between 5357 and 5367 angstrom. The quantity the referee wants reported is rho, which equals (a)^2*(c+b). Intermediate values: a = -0.4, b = 0.70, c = 0.4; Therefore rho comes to 0.2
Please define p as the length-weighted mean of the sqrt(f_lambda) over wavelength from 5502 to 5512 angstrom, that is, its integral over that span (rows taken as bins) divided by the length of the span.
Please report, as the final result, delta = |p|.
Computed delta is 3.78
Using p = 3.78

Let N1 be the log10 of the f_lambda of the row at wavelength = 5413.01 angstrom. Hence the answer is 1.19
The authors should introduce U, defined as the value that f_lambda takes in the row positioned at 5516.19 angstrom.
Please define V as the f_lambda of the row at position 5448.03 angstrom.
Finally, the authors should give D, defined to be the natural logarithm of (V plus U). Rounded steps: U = 15.2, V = 13.9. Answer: 3.37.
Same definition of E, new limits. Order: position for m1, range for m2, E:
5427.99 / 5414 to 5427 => 243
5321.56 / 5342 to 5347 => 263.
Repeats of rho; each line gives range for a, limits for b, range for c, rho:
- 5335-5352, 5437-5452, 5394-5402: 0.4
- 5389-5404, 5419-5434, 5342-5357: 0.9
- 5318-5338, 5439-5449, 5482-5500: 0.3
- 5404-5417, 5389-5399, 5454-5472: -12.1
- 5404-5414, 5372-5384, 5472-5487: -0.5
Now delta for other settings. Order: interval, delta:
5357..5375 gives 3.72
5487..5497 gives 3.72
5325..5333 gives 3.59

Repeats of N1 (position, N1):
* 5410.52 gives 1.09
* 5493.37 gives 1.16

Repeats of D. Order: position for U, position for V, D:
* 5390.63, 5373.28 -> 3.35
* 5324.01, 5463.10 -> 3.34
